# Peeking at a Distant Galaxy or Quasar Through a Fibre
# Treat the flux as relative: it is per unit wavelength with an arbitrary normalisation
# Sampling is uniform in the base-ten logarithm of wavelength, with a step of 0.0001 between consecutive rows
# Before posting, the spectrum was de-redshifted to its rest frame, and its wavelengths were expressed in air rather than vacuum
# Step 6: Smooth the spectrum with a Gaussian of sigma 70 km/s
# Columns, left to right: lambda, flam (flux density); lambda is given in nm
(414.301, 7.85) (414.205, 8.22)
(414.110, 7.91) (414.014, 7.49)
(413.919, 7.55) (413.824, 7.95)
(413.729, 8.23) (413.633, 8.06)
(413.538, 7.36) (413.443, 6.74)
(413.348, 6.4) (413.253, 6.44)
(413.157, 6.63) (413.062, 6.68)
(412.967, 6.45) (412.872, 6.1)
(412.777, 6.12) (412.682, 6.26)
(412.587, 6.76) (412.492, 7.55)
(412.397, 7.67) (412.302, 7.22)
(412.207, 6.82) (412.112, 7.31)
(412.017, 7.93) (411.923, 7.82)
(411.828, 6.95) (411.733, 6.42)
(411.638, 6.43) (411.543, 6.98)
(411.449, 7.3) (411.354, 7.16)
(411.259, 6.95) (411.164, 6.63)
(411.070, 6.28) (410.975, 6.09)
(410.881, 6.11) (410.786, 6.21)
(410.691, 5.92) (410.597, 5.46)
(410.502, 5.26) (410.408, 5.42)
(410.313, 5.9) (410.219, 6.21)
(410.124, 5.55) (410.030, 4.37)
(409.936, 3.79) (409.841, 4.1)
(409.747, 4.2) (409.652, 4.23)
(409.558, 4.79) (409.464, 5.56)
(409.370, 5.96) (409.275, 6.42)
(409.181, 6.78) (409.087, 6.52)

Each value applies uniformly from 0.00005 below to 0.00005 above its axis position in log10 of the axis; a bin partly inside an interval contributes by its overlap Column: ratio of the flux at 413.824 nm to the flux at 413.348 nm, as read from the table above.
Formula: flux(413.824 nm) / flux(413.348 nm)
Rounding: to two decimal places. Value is 1.24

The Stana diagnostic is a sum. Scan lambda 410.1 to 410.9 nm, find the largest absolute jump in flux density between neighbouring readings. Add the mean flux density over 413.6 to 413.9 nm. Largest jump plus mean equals 8.7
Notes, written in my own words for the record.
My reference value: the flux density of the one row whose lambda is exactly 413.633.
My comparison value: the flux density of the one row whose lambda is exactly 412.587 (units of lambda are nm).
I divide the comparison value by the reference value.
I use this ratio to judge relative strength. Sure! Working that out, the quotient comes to 0.84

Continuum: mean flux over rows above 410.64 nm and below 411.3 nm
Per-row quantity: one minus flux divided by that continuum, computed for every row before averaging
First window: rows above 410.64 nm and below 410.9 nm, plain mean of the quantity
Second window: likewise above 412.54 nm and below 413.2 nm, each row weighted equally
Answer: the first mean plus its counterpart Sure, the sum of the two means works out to 0.02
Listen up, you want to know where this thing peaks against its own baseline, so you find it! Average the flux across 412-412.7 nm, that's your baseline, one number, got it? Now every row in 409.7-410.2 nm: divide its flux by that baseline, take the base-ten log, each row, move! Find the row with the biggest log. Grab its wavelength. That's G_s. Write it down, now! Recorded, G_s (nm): 410.124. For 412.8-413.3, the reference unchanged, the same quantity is 413.062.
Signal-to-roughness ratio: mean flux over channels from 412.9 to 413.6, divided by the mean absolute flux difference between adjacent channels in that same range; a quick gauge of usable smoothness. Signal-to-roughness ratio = 27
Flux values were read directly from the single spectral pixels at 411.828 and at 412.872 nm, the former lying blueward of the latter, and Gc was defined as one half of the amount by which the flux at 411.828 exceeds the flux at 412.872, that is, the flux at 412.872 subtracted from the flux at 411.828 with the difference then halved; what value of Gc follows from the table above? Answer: 0.4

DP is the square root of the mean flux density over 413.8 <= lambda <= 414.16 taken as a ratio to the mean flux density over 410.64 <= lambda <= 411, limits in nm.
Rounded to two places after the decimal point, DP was 1.13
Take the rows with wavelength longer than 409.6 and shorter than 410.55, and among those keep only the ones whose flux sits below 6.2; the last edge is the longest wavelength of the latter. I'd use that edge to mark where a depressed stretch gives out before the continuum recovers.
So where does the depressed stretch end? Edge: 410.502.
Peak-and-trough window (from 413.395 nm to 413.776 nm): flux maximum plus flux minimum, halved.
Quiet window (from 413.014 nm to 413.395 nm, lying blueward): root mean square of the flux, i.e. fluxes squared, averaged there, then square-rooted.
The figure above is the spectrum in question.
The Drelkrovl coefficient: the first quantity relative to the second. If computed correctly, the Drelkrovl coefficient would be 1.14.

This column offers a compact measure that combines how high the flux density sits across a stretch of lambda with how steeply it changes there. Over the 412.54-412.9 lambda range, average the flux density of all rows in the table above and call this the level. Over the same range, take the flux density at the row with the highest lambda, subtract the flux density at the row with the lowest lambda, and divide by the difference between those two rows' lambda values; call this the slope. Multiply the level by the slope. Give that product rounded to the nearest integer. -15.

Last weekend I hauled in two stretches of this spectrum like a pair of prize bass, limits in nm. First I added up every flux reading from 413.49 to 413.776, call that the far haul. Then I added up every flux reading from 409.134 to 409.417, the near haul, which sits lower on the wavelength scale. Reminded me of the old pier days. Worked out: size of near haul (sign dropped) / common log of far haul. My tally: 13.9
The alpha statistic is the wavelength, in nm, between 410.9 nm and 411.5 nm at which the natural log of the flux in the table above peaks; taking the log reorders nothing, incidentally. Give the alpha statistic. 411.449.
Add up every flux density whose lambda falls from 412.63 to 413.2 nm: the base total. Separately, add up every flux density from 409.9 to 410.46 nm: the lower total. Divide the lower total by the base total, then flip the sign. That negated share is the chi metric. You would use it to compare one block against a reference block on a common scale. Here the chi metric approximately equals -0.82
